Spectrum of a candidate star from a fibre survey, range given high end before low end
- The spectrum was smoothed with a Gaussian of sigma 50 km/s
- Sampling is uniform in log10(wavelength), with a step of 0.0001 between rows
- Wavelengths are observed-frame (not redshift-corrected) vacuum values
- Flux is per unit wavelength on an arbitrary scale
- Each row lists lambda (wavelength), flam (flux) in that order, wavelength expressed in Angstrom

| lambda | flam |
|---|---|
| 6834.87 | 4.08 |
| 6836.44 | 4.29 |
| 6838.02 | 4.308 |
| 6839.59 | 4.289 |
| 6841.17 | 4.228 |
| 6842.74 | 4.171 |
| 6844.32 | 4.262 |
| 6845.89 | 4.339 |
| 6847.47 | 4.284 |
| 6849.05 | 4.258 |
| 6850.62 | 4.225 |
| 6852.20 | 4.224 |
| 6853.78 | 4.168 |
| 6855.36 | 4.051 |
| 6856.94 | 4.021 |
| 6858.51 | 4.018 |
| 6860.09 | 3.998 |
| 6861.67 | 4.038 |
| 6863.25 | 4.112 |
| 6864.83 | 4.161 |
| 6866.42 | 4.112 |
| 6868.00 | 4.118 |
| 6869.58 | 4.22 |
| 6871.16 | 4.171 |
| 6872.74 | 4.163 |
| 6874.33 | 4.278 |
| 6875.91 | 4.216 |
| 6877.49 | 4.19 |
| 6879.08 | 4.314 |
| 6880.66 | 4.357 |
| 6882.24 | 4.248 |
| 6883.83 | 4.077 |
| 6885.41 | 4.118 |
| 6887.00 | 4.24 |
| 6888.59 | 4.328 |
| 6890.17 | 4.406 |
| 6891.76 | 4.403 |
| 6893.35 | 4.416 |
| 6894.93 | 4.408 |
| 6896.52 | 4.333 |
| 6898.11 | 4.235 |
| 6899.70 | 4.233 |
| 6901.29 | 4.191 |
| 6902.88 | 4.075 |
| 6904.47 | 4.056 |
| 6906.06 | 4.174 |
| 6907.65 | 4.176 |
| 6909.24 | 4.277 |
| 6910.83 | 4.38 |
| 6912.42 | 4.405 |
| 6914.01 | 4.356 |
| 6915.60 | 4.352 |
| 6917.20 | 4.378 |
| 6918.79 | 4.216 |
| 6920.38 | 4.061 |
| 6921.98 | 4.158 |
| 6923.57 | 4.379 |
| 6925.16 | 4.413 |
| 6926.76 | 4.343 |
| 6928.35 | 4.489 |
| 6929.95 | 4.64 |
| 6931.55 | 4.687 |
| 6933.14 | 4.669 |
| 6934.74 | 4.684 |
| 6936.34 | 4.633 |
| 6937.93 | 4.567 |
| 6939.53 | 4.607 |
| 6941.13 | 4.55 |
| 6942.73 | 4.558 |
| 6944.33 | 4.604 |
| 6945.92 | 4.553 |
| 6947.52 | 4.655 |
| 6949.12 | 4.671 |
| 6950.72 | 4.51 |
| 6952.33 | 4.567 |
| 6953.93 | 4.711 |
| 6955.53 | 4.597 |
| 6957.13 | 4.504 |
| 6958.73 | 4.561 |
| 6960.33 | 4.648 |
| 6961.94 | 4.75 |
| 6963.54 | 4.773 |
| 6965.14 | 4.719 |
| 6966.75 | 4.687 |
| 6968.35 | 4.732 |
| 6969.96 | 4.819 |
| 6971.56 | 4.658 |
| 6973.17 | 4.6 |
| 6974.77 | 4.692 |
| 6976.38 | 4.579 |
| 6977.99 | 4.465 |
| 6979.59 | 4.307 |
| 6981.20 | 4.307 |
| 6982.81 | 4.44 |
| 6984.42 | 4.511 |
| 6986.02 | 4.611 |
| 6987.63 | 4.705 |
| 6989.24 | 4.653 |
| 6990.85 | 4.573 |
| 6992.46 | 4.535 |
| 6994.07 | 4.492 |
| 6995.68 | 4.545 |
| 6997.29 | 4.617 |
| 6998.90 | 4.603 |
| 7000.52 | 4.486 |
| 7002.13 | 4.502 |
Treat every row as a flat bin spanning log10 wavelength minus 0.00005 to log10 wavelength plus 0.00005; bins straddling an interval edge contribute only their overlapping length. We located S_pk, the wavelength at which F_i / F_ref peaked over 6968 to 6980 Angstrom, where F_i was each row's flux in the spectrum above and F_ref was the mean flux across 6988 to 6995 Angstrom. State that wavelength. 6969.96 Angstrom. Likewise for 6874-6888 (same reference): 6880.66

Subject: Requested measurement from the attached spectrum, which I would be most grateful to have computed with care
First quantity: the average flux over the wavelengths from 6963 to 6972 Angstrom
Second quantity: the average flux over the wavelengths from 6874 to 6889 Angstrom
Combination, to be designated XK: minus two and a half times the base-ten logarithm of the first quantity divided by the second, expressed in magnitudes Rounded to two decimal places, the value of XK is -0.12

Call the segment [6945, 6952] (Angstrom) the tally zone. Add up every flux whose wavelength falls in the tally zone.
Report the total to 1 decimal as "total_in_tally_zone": 18.4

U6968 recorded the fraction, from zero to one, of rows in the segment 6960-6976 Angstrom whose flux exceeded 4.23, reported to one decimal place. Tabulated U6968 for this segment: 1.0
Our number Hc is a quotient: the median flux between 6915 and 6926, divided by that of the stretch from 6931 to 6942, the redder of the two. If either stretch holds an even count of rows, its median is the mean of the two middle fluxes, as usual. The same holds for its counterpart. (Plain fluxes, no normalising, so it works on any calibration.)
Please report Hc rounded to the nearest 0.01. 0.94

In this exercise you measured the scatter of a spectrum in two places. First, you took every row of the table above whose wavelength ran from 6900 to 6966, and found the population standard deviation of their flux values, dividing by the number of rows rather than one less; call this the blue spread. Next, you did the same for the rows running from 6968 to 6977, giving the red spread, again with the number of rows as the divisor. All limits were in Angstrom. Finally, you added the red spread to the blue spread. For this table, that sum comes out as 0.285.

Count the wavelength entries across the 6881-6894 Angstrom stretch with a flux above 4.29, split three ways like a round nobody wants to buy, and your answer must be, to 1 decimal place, 1.3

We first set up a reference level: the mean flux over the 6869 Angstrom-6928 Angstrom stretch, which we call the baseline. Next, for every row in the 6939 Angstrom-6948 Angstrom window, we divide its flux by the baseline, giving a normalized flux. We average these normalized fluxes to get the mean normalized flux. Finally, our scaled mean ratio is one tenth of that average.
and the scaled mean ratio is 0.108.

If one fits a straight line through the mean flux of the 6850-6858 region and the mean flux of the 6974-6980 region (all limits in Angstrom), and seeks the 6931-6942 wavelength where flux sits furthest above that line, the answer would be 6931.55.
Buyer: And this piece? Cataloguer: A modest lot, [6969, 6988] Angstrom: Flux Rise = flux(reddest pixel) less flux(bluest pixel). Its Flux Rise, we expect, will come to -0.11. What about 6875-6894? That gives 0.20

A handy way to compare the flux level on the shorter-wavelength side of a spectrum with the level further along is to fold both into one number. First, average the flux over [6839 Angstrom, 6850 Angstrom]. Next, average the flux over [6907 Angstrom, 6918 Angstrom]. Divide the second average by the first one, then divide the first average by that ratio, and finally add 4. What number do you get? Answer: 8.19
